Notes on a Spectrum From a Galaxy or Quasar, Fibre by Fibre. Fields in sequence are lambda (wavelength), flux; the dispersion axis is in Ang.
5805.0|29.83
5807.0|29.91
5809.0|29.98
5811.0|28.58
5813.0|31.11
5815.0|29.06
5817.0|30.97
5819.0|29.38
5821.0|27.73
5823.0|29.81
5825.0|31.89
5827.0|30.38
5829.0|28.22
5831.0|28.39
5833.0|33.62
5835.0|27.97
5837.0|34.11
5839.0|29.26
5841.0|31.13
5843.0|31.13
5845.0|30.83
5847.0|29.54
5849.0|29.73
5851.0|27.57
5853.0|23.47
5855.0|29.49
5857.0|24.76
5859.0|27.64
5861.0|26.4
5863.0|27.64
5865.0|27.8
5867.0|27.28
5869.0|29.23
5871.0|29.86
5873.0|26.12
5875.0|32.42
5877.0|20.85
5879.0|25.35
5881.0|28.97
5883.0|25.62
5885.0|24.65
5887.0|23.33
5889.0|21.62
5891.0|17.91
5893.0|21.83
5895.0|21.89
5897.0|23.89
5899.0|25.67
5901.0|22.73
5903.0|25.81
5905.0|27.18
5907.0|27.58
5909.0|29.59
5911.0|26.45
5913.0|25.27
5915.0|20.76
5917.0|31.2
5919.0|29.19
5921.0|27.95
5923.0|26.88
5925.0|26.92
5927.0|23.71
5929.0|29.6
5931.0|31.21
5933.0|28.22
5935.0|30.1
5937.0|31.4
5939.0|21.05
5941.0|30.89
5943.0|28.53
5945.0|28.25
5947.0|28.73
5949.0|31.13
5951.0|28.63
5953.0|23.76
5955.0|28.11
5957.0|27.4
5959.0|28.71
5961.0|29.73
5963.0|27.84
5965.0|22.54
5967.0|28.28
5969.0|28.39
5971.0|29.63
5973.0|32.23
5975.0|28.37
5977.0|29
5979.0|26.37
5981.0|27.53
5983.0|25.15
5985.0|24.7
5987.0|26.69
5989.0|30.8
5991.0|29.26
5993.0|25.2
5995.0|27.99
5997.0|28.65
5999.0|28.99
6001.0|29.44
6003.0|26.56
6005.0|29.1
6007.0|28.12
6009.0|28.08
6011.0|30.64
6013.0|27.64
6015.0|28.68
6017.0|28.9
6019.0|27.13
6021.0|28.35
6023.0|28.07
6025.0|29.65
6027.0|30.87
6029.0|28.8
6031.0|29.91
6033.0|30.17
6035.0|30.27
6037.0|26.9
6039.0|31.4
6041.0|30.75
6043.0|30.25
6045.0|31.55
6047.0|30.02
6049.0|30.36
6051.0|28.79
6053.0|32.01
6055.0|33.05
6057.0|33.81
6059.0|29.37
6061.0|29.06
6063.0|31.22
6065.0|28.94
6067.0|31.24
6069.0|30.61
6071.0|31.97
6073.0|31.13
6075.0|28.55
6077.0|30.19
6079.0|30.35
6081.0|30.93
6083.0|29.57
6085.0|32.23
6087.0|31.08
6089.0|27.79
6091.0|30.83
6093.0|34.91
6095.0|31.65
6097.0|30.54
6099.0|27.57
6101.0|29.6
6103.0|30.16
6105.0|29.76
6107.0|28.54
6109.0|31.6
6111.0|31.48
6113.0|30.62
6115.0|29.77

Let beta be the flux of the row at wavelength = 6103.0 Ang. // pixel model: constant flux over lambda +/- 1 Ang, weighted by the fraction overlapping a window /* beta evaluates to 30.16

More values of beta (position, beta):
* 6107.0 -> 28.54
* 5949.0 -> 31.13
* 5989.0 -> 30.8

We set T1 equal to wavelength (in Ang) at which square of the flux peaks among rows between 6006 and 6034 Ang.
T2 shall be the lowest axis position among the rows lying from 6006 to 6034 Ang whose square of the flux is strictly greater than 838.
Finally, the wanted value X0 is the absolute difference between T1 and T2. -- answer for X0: 16 Ang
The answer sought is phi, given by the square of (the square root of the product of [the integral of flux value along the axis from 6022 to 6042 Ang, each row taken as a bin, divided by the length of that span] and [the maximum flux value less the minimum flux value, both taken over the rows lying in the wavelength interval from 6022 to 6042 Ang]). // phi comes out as 134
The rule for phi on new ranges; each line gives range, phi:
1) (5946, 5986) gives 269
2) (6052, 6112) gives 225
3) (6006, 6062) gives 205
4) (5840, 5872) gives 217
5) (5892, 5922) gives 269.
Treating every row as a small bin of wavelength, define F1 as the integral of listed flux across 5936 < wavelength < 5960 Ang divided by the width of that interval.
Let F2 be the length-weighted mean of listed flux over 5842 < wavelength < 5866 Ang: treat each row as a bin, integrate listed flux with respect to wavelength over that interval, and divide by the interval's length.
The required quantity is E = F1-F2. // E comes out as 0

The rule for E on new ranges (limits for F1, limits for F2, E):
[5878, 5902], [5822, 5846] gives -7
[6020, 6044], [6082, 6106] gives -1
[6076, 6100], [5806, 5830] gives 1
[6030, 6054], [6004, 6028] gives 1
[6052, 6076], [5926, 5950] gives 2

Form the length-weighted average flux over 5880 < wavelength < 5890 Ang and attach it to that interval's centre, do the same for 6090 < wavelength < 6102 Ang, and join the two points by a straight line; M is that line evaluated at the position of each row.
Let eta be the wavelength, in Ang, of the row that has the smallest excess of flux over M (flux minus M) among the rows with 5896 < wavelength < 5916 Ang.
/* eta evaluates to 5915.0 Ang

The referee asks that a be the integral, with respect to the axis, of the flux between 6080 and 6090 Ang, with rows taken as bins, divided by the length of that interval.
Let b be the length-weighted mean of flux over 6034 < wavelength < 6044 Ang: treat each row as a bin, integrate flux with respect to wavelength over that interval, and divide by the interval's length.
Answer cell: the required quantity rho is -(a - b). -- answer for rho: -0.4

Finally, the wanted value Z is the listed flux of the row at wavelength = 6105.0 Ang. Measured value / 29.76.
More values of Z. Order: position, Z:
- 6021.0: 28.35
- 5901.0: 22.73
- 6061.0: 29.06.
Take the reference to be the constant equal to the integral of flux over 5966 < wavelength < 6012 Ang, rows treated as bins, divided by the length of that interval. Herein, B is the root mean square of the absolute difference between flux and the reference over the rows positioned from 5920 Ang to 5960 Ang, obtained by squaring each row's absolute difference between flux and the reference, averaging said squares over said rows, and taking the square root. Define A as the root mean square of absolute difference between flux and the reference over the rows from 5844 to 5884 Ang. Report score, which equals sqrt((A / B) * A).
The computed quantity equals 1.68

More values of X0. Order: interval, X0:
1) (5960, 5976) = 12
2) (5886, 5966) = 28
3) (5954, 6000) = 12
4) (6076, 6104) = 16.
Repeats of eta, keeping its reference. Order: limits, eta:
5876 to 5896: 5891.0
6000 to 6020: 6003.0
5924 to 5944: 5939.0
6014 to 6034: 6019.0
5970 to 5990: 5985.0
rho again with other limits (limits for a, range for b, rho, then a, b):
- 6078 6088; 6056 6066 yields -0.4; 30.8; 30.5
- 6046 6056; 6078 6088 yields 0.0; 30.8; 30.8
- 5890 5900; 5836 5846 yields 9.1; 22.2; 31.3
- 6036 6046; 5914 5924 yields -3.0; 30.2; 27.2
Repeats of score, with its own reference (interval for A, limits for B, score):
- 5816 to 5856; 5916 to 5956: 1.65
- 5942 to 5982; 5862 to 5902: 0.97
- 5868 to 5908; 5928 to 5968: 2.80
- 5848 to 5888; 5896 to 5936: 1.71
